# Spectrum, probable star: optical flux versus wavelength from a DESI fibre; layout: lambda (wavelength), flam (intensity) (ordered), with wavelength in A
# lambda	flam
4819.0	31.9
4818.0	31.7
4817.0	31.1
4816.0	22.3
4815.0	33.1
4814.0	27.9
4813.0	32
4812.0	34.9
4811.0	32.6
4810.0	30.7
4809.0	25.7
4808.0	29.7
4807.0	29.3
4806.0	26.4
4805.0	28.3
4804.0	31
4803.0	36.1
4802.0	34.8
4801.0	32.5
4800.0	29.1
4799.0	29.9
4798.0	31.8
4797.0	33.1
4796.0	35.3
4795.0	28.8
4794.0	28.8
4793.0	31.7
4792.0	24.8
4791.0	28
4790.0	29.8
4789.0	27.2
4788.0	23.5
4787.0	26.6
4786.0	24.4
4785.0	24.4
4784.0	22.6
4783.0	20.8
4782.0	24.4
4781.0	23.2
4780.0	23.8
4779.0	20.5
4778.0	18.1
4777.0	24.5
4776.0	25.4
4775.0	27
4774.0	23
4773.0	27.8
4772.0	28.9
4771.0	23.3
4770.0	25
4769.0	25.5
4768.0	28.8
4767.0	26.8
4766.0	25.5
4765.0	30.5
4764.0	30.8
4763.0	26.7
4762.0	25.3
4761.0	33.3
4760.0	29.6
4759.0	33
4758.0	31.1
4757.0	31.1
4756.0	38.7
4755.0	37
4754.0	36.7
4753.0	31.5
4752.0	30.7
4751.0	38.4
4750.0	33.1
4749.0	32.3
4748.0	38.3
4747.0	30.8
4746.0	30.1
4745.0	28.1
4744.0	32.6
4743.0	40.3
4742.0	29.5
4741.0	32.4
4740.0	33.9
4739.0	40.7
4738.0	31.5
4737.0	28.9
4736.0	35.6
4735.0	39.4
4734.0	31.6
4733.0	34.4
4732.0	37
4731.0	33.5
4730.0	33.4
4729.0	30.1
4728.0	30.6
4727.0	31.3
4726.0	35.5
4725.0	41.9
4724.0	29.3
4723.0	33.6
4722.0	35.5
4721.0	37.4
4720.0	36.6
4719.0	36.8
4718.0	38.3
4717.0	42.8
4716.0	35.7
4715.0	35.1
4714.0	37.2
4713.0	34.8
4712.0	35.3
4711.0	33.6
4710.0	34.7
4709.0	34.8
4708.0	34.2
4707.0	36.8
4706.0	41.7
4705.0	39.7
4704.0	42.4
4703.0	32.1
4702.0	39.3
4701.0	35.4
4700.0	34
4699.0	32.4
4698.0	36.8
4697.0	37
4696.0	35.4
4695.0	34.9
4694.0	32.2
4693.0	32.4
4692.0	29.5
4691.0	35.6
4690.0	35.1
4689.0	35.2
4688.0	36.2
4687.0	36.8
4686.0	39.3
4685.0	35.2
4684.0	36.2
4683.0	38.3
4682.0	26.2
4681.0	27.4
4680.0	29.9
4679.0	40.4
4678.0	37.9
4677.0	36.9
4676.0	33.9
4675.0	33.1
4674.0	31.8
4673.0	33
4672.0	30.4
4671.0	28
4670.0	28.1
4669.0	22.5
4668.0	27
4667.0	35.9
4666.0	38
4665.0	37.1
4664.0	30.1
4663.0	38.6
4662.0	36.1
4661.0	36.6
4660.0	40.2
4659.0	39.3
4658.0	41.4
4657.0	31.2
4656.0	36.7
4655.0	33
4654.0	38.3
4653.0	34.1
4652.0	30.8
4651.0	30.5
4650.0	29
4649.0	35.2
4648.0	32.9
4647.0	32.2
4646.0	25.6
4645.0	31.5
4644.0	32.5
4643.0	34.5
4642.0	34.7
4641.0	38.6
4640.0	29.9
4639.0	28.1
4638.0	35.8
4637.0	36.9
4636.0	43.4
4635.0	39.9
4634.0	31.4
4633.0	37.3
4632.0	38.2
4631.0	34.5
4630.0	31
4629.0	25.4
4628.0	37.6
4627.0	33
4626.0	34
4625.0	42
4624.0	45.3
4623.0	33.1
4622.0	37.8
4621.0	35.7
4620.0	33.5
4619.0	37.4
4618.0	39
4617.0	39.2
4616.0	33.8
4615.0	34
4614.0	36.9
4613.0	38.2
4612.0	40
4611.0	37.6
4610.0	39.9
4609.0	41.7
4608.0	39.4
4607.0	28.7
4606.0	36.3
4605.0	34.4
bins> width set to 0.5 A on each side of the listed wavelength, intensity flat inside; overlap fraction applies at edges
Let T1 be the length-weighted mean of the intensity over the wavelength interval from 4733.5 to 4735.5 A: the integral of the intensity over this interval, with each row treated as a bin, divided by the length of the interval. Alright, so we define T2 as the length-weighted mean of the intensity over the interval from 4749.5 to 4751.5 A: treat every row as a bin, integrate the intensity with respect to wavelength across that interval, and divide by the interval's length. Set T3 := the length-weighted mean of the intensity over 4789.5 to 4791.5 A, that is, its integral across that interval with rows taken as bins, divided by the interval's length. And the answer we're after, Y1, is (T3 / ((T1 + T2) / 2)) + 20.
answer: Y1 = 20.8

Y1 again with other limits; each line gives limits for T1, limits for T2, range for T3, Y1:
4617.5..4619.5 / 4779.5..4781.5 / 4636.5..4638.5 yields 21.2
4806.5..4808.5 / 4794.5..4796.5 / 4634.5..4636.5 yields 21.4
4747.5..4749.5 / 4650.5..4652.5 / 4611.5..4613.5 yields 21.2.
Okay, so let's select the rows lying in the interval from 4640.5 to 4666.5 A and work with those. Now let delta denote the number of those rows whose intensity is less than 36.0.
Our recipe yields 15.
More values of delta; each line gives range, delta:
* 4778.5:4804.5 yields 25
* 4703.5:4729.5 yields 15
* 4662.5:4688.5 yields 15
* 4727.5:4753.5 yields 20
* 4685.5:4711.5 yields 16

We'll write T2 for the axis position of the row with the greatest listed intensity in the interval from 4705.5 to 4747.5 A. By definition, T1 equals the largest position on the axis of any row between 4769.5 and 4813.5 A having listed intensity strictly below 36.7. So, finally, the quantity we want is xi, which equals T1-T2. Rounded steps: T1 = 4813.0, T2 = 4717.0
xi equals 96 A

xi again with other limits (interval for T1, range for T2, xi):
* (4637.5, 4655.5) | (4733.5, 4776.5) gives -84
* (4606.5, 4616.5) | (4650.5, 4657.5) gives -38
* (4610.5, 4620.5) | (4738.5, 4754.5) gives -119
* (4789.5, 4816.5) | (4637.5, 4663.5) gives 158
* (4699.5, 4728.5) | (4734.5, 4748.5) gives -11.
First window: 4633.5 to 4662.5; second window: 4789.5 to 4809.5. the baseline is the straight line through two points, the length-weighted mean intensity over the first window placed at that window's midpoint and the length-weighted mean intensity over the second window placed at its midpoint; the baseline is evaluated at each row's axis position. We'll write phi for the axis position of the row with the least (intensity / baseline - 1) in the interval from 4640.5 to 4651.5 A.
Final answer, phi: 4646.0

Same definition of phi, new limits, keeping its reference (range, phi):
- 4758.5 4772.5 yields 4771.0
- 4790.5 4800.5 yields 4792.0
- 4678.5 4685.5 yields 4682.0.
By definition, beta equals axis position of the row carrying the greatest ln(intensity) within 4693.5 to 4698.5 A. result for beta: 4697.0 A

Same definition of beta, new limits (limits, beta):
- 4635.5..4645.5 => 4636.0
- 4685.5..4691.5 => 4686.0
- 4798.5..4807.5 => 4803.0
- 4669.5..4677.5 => 4677.0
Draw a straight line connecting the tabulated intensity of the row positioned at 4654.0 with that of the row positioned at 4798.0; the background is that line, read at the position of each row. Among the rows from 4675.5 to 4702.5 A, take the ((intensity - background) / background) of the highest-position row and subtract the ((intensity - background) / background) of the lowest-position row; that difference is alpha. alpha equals 0.2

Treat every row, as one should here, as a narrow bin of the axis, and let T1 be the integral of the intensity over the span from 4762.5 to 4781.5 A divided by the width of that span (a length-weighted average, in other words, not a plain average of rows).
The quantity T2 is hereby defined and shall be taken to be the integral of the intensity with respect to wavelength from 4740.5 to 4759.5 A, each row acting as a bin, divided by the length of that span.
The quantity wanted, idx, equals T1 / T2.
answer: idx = 0.76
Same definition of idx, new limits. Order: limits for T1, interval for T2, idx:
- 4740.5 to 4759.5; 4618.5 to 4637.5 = 0.92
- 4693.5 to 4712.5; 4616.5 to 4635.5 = 1.00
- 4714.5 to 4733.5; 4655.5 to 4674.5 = 1.04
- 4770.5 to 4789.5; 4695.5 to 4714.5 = 0.67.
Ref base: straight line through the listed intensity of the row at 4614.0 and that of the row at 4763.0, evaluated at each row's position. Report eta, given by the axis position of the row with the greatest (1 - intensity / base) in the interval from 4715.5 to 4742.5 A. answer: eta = 4724.0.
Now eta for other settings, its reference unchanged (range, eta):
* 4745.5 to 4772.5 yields 4771.0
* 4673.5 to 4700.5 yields 4682.0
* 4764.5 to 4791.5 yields 4778.0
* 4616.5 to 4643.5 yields 4629.0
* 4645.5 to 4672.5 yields 4669.0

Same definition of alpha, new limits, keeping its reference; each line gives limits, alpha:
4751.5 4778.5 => -0.4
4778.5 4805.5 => 0.3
